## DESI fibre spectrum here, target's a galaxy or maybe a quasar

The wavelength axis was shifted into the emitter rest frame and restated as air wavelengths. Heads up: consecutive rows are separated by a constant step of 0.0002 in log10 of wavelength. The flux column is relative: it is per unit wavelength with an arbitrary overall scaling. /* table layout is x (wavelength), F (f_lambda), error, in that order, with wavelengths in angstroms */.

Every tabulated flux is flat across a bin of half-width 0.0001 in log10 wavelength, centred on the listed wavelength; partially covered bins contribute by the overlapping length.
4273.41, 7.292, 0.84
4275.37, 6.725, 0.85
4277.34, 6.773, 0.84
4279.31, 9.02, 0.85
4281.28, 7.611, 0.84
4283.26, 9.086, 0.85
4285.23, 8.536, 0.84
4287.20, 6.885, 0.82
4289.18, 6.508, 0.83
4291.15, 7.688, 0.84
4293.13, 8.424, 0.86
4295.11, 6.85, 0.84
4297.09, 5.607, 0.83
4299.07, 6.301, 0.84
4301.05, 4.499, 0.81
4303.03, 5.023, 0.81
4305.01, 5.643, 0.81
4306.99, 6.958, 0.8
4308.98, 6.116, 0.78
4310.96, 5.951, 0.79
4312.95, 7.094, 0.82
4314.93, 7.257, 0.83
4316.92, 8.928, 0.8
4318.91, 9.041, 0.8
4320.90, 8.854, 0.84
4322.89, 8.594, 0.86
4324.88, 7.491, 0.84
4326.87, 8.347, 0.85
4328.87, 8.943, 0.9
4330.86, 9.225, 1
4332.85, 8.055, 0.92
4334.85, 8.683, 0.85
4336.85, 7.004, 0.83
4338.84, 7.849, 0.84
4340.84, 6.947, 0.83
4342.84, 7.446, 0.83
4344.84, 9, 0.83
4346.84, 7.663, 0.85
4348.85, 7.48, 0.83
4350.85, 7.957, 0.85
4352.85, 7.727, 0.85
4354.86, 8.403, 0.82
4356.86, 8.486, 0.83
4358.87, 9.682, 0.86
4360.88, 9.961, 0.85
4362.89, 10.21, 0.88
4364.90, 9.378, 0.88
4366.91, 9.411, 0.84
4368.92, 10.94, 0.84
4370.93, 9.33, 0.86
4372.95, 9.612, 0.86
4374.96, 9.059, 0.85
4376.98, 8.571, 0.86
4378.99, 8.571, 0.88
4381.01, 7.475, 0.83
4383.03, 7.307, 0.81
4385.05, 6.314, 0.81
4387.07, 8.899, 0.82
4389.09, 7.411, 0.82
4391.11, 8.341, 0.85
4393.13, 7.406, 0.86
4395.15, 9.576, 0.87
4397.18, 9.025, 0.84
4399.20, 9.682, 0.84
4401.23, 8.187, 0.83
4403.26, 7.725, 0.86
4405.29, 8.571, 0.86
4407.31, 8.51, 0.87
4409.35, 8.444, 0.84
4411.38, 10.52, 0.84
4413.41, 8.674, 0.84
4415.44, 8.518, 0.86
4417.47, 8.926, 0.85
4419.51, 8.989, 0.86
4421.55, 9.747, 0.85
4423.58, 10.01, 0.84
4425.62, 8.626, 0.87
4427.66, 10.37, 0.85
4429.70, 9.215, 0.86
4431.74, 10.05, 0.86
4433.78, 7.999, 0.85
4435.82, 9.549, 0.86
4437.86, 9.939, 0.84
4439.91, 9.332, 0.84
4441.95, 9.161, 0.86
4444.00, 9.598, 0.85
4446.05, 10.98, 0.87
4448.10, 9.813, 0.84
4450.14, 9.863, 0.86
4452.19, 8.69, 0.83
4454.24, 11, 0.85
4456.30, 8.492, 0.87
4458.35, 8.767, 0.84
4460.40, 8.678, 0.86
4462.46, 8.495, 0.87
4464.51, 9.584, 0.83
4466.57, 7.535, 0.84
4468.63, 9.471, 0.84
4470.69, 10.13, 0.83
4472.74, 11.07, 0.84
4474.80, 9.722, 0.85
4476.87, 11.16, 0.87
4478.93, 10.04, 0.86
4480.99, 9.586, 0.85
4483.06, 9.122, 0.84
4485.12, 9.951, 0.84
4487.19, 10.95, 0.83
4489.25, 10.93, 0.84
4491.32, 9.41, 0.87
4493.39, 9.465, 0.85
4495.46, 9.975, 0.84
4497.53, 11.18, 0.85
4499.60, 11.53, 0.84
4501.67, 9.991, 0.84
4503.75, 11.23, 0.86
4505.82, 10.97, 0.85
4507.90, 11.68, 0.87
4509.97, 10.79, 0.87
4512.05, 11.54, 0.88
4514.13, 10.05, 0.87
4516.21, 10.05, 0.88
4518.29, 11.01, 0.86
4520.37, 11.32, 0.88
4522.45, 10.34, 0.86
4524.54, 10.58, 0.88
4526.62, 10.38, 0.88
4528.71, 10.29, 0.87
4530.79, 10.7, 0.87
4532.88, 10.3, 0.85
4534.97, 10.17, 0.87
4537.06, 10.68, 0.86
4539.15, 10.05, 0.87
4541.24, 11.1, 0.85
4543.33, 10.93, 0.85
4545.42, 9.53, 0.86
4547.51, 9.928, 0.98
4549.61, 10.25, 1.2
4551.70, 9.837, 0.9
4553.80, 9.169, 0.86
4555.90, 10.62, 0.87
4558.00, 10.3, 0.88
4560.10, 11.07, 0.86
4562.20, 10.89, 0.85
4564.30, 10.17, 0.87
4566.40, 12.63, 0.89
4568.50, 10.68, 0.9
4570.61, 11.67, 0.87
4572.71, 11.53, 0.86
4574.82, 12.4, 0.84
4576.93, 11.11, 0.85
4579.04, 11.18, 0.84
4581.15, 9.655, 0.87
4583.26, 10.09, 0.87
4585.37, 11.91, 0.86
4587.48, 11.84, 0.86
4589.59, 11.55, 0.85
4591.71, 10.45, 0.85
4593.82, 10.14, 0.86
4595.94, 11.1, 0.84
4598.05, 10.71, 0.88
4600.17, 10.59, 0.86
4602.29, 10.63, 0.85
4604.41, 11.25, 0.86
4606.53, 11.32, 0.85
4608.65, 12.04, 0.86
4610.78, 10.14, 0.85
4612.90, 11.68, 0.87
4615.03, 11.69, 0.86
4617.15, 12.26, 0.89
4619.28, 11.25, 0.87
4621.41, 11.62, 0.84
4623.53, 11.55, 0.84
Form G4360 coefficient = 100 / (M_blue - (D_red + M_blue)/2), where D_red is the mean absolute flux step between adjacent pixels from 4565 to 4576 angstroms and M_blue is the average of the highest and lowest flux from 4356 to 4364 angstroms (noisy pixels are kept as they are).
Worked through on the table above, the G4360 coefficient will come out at 24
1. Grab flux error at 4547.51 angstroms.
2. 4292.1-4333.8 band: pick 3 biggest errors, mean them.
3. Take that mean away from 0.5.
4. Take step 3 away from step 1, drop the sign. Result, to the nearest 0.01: 1.42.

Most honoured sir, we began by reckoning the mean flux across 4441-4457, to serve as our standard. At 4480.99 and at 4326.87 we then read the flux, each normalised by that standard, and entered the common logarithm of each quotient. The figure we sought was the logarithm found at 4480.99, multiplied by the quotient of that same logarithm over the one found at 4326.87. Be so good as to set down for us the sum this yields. 0.00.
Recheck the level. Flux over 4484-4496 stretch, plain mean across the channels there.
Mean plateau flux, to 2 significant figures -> 10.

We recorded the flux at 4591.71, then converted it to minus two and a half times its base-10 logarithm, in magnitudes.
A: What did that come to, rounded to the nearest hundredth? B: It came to -2.55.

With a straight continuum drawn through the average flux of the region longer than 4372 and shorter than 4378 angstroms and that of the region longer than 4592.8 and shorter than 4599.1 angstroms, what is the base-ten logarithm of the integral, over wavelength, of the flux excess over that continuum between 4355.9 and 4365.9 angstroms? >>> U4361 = 0.75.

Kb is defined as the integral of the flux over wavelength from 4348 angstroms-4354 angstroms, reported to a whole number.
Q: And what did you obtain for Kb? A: 46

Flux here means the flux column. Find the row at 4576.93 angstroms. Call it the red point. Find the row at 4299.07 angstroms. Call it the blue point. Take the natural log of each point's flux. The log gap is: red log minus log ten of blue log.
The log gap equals 2.14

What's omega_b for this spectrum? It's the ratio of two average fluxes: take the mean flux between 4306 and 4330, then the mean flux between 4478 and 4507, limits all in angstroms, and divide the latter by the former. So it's 1.32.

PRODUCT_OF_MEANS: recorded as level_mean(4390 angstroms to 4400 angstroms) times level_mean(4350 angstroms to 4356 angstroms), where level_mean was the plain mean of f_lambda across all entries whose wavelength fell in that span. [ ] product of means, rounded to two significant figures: 71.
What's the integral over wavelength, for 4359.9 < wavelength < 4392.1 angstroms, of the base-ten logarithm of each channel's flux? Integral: 30.3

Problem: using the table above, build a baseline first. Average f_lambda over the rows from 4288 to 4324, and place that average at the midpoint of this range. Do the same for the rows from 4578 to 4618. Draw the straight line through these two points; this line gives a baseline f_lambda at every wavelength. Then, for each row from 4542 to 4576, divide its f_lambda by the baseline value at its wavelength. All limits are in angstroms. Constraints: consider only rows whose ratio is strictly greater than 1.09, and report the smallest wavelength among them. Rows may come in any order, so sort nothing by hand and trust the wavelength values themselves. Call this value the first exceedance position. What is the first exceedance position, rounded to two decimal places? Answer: 4566.40 angstroms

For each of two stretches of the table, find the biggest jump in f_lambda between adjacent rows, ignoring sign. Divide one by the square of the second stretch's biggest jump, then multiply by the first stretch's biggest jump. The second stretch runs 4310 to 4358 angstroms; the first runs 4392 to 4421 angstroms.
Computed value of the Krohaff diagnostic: 0.8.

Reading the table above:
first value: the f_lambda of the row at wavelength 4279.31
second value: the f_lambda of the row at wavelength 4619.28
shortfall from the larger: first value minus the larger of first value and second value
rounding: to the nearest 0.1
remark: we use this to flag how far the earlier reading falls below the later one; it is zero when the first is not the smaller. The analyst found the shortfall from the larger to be -2.2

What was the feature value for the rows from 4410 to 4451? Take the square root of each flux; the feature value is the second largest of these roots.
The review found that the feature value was 3.24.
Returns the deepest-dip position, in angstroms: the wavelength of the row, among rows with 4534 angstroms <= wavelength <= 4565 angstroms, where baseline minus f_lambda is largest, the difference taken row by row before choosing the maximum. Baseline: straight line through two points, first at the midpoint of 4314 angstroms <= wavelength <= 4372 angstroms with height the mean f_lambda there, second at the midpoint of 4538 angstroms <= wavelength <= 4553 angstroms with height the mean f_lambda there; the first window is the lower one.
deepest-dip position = 4553.80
